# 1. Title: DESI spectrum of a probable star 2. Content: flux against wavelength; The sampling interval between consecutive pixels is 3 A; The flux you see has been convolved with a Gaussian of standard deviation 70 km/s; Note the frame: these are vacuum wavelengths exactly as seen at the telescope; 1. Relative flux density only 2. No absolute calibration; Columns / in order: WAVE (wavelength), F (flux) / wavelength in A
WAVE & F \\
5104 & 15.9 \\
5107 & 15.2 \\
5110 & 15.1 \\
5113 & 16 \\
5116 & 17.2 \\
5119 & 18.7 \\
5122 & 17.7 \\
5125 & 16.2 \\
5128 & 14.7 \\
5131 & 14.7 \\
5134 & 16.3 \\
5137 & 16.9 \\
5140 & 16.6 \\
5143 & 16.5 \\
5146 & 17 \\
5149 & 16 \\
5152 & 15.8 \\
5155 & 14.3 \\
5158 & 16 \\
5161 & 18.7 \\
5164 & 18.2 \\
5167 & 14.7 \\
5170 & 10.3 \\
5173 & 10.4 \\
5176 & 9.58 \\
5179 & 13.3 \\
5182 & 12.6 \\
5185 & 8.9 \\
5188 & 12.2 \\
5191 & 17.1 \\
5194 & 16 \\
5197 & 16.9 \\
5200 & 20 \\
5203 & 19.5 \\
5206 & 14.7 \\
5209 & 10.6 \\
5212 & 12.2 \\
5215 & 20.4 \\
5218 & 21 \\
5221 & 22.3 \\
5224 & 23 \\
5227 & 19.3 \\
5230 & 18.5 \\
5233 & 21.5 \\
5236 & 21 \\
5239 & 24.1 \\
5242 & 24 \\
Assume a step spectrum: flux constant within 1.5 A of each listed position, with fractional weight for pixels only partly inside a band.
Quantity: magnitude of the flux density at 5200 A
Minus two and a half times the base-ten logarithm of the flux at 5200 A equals -3.25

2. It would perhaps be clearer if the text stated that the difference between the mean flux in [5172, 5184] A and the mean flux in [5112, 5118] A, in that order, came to -5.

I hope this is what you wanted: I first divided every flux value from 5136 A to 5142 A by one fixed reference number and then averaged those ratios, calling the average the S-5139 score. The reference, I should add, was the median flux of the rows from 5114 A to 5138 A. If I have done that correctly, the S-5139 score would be 1.01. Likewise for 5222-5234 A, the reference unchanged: 1.24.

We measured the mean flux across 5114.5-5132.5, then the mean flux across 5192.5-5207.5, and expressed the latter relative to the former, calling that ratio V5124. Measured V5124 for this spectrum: 1.05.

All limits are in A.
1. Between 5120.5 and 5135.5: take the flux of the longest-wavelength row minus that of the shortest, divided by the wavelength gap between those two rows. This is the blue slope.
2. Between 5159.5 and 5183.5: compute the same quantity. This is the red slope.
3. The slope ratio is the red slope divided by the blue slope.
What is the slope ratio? 2.5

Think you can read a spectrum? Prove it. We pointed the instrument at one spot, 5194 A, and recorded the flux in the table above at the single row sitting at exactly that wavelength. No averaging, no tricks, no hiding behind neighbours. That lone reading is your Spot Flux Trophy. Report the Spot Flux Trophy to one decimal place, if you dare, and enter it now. 16.0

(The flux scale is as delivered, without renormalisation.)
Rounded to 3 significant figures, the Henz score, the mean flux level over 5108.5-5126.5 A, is 16.8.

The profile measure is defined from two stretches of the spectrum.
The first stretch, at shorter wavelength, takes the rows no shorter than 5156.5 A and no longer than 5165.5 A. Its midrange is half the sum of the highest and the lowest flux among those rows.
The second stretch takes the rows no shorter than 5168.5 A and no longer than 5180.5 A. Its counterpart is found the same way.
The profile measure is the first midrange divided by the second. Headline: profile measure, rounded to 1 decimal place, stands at 1.5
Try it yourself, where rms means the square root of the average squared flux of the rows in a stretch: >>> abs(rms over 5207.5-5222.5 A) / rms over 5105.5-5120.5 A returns 1.09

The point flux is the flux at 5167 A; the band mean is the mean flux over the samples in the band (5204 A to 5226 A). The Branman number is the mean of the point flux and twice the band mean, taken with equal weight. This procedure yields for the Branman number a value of 25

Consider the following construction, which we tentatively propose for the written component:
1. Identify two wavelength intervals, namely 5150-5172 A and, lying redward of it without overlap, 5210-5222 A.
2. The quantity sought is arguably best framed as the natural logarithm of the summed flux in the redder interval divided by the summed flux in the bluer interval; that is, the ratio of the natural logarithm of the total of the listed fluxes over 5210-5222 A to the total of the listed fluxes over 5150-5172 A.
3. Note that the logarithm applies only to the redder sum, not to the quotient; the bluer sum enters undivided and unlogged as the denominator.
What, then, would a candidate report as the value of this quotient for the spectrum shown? 0.04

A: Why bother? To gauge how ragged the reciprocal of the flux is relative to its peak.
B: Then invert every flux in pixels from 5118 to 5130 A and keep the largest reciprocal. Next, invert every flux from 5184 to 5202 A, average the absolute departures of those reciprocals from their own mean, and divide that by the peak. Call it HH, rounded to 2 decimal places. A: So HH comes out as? 0.26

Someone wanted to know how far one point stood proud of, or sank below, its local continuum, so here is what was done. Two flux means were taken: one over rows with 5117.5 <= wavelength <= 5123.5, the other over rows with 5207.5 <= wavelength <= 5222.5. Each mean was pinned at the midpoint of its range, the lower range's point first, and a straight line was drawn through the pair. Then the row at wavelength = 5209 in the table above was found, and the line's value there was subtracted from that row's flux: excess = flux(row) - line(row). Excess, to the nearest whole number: -7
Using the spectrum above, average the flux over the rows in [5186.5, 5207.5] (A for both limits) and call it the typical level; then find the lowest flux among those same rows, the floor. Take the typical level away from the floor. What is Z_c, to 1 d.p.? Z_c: -4.4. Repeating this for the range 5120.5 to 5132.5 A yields -1.1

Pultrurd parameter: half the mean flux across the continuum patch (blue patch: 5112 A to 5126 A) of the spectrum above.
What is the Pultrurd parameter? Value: 8.6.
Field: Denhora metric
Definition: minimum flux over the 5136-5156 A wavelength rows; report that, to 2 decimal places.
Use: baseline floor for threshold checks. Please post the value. 14.30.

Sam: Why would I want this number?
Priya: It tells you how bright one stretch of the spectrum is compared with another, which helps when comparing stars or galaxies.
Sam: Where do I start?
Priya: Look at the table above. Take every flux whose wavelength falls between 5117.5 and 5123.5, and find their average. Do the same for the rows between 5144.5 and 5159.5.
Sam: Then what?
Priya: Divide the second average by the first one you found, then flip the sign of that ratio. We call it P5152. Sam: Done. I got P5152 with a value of -0.87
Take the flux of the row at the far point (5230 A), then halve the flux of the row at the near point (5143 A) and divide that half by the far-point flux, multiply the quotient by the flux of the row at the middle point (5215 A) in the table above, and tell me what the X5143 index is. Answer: 9.10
